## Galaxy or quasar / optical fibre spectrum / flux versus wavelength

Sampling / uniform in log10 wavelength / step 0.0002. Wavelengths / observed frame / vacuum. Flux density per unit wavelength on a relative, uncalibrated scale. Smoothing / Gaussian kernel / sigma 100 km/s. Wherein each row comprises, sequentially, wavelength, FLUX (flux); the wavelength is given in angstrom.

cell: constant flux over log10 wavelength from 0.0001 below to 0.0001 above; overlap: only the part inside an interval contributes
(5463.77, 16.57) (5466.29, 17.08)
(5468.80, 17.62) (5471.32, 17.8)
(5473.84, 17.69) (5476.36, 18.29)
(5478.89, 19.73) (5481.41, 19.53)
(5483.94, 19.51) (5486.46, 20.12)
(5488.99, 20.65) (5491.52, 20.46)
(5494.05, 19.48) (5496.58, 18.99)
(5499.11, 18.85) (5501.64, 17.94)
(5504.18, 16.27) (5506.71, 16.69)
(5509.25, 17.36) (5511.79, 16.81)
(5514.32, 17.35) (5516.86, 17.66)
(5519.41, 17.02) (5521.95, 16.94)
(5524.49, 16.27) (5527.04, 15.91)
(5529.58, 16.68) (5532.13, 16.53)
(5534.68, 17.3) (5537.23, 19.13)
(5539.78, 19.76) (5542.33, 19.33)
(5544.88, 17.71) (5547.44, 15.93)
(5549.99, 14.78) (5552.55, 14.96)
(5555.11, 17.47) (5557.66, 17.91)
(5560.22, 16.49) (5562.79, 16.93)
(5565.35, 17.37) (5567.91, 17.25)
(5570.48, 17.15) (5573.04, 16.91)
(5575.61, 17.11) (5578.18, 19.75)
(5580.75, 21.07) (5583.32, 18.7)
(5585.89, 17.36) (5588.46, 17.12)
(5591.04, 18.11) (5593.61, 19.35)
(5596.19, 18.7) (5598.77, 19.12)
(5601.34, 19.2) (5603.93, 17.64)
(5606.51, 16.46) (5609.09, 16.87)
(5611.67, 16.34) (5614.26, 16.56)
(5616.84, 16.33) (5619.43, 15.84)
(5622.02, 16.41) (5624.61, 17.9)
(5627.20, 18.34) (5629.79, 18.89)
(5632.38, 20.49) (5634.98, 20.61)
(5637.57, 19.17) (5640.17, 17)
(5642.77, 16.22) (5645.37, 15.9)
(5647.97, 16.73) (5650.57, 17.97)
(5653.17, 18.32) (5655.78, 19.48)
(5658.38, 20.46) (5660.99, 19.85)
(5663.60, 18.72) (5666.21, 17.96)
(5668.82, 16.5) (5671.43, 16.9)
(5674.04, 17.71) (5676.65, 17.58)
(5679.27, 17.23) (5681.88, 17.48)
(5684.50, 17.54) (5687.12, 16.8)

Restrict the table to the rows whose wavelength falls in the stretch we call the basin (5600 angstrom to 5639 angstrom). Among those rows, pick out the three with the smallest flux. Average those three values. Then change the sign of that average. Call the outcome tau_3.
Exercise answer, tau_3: -16.2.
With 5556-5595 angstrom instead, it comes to -16.8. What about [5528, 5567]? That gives -15.2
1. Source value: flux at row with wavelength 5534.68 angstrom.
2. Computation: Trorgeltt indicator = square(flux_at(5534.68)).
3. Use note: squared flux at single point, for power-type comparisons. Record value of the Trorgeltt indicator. 299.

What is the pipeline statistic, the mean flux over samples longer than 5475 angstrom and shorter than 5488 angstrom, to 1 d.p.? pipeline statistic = 19.4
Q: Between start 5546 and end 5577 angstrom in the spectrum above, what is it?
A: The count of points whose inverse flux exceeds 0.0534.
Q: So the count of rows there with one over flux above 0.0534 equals 12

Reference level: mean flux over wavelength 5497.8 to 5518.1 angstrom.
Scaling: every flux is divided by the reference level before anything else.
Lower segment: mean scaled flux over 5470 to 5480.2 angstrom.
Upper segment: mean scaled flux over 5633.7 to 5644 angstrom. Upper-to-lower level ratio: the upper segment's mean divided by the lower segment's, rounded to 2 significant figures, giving 0.99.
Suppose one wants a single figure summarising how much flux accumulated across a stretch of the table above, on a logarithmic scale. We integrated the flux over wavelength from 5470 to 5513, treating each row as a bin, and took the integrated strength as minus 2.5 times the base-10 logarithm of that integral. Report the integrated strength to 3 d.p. -7.257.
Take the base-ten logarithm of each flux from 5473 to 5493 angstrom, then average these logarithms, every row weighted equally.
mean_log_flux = 1.29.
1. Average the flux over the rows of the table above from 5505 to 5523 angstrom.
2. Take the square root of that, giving 4.14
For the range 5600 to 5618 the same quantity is 4.13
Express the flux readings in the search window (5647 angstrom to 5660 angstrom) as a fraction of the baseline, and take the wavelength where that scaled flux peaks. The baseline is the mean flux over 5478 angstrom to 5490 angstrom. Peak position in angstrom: 5658.38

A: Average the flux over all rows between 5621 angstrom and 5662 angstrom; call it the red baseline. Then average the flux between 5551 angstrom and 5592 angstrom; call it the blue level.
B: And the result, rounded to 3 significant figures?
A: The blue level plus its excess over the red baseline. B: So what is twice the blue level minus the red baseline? 16.8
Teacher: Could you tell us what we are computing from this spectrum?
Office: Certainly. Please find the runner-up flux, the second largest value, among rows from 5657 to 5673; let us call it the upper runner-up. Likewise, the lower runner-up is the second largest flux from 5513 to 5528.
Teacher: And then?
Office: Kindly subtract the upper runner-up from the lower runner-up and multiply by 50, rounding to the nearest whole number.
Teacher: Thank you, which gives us -125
